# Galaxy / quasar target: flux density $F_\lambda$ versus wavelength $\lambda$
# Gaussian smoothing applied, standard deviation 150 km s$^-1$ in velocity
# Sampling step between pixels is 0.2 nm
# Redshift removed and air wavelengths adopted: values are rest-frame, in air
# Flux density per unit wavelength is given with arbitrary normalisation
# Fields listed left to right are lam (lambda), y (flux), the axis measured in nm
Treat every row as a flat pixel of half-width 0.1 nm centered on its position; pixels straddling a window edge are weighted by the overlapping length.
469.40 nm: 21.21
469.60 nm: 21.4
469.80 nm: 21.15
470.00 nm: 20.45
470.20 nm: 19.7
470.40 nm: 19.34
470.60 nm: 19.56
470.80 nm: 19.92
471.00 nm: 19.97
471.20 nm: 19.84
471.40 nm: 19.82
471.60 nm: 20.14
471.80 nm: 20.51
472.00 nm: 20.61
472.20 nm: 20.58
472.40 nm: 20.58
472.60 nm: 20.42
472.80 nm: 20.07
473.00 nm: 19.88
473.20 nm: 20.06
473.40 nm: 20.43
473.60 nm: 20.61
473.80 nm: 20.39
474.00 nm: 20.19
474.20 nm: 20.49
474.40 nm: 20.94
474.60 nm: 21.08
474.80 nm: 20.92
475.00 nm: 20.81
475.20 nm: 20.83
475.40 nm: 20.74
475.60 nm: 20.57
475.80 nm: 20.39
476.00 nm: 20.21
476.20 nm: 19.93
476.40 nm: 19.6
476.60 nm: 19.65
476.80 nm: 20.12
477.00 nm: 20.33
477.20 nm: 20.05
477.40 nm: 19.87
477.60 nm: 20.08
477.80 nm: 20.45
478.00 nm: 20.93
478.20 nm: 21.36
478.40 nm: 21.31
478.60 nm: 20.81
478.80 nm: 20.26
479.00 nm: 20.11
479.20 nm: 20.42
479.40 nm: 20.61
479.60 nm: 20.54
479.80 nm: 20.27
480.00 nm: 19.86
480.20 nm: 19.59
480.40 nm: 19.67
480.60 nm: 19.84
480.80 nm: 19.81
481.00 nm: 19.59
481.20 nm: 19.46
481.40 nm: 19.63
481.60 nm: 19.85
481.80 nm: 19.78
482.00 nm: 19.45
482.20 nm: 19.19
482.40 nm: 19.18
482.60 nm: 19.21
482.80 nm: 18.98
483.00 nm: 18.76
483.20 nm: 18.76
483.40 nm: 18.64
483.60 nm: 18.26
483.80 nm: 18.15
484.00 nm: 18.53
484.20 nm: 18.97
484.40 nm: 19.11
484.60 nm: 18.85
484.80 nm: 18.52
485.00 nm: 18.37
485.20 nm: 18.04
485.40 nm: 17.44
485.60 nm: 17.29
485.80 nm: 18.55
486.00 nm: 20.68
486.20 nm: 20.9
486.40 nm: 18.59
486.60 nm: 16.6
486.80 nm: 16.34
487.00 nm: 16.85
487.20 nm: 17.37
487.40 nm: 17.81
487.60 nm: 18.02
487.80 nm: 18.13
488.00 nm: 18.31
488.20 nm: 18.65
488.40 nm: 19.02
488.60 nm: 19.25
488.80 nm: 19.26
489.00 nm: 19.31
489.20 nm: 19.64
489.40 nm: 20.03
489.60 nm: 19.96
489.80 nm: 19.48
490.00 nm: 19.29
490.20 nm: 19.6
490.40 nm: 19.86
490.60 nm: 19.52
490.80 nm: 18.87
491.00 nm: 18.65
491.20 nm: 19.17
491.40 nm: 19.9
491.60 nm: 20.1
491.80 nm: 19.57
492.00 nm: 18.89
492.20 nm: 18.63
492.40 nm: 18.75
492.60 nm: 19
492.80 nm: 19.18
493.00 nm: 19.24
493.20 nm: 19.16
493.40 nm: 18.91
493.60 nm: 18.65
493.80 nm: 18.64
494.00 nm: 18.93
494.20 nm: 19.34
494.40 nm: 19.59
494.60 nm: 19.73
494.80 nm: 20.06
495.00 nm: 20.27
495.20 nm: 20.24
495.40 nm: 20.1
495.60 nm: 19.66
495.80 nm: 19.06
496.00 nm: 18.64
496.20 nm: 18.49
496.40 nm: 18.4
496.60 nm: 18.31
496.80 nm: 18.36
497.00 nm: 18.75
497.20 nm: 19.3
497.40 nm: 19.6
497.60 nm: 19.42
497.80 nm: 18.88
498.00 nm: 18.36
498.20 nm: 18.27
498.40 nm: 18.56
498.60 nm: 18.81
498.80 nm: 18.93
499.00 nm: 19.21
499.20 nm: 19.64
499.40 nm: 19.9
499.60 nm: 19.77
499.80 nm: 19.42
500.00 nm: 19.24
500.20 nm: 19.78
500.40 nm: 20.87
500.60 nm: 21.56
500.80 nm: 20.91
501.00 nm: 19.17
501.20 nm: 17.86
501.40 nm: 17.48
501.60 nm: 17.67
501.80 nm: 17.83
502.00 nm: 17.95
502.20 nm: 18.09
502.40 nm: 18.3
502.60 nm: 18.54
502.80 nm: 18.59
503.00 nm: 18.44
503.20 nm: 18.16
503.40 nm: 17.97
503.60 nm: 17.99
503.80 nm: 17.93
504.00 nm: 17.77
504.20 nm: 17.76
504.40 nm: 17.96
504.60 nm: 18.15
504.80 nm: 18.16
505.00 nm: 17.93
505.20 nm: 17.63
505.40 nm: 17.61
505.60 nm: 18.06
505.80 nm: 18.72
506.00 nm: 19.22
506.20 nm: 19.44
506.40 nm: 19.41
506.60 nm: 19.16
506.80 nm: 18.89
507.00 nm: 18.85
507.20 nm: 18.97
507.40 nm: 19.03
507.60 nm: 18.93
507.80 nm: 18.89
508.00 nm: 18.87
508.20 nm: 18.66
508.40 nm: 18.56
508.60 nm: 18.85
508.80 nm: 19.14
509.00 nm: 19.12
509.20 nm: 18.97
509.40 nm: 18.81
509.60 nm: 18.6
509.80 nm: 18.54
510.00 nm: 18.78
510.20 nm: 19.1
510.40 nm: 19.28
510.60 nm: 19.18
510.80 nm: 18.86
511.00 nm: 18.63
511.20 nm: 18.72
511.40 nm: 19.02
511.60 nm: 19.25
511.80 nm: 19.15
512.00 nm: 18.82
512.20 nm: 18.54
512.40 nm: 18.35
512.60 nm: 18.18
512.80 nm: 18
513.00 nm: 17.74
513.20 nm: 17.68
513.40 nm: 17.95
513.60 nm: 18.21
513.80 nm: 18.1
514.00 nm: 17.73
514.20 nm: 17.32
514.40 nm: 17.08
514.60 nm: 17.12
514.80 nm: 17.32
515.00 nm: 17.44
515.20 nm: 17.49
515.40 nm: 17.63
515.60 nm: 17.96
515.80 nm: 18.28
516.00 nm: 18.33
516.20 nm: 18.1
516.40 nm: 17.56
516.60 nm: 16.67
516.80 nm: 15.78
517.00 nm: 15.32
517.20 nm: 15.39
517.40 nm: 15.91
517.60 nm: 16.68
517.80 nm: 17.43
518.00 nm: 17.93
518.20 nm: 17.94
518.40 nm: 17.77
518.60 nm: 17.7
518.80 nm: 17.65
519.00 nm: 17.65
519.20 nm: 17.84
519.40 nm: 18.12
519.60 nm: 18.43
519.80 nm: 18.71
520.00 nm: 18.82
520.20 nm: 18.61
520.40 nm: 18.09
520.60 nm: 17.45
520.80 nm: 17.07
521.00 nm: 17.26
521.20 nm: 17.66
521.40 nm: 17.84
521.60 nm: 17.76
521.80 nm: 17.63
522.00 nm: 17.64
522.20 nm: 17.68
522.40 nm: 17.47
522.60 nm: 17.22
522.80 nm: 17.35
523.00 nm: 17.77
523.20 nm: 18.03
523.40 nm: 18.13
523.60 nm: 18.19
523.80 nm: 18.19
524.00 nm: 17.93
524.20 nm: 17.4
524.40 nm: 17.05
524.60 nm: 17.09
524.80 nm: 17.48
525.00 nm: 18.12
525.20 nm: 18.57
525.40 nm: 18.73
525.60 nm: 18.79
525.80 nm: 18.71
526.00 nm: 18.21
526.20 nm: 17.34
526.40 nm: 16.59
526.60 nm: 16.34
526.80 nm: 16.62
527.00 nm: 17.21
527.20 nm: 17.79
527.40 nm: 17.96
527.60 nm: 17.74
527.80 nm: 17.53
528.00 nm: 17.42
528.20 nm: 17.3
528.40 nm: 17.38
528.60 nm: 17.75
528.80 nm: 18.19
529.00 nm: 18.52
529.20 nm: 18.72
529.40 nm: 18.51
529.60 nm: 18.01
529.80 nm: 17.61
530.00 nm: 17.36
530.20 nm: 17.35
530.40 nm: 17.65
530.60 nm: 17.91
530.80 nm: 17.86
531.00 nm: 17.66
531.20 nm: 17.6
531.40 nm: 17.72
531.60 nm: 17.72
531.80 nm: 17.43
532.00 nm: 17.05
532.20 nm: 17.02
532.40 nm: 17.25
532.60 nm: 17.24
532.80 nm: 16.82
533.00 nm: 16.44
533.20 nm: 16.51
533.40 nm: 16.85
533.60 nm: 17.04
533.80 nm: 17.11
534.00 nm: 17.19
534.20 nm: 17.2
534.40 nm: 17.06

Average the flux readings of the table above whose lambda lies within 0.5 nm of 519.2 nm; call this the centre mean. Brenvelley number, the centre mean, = 17.9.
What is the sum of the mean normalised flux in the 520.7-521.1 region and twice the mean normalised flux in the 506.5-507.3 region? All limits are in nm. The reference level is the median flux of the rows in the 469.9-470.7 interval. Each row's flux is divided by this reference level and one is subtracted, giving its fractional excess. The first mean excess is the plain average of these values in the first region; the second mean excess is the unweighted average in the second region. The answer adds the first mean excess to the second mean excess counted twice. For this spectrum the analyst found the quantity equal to -0.19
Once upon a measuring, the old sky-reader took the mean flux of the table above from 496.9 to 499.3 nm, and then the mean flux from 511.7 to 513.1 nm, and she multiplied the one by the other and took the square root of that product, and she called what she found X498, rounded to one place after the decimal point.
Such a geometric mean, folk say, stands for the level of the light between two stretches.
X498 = 18.7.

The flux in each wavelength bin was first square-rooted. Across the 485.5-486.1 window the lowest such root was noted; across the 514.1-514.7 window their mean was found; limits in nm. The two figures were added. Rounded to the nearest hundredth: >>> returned 8.30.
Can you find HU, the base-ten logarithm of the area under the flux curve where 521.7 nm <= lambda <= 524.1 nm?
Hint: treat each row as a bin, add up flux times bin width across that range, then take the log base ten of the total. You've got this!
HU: 1.6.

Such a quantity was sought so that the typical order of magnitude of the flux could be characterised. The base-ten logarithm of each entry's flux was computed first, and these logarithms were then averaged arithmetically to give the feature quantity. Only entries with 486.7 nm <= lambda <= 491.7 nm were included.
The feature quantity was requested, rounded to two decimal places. 1.28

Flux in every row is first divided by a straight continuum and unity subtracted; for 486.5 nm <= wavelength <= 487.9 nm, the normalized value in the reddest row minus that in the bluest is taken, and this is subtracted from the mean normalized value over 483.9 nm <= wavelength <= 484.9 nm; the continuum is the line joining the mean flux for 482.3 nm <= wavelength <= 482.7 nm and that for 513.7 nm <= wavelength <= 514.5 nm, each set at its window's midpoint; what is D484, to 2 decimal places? -0.10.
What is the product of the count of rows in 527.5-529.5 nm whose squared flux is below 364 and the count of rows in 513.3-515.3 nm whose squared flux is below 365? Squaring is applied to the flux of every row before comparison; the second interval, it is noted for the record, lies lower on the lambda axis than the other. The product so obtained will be 100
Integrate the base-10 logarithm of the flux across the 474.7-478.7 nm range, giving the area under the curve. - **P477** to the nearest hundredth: 5.24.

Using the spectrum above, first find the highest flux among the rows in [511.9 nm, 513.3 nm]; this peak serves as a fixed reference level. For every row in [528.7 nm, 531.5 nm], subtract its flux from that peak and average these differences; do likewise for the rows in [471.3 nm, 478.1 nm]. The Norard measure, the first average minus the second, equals 2.46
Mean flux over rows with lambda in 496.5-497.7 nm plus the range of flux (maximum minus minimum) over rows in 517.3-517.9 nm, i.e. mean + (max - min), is 20.5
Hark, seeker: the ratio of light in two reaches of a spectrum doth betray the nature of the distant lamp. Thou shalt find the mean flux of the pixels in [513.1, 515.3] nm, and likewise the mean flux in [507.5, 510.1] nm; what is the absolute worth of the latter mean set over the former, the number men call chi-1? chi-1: 1.07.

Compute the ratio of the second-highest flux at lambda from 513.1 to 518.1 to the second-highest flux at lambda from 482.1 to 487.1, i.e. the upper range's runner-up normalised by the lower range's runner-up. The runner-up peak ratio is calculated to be 0.88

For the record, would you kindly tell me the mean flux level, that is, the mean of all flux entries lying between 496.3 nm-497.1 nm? 18.5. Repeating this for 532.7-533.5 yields 16.7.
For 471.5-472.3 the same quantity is 20.5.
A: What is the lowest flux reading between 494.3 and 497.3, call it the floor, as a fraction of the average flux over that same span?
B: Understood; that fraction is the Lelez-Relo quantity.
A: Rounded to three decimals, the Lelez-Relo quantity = 0.950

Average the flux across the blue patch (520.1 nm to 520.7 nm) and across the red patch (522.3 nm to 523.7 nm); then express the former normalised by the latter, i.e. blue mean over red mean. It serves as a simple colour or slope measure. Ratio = 1.02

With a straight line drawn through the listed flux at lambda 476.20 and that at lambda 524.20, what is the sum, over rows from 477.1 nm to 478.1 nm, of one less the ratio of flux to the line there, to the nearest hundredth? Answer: -0.11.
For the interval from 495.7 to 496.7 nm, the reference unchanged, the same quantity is 0.08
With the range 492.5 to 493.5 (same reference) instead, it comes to -0.01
